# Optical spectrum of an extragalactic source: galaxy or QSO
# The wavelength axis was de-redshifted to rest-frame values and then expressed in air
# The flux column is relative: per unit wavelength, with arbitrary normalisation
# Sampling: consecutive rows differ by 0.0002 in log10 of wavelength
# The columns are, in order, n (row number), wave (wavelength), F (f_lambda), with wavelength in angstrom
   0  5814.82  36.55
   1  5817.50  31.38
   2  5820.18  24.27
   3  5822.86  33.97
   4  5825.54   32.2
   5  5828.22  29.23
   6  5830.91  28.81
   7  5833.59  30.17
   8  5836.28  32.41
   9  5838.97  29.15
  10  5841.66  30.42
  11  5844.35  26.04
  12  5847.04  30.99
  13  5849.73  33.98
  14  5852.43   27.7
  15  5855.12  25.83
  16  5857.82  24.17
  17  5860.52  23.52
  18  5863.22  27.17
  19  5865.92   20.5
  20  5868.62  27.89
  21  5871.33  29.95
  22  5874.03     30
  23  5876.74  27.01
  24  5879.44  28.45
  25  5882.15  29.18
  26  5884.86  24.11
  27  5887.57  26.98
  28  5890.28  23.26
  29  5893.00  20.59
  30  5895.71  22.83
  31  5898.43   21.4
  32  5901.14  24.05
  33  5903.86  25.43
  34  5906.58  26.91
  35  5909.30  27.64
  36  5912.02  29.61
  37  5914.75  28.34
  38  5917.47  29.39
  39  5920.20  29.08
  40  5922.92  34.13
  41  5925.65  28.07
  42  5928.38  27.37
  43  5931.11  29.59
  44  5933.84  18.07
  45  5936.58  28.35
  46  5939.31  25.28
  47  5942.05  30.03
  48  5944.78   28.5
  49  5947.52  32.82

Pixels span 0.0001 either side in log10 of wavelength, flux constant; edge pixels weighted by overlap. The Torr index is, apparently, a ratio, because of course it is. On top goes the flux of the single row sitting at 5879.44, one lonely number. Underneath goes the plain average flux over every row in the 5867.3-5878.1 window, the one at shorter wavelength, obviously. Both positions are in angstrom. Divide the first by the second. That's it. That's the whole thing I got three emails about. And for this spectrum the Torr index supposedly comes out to 0.99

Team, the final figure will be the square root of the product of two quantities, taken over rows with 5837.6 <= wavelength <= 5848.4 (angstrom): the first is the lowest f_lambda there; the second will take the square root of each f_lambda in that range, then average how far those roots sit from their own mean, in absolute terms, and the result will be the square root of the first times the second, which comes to 1.95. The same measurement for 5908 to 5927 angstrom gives 1.85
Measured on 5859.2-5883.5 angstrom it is 2.15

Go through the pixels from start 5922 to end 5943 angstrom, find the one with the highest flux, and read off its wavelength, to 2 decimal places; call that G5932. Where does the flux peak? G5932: 5922.92 angstrom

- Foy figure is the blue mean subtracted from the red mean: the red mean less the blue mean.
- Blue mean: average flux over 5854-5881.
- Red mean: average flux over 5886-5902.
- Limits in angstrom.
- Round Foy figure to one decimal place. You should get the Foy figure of -3.3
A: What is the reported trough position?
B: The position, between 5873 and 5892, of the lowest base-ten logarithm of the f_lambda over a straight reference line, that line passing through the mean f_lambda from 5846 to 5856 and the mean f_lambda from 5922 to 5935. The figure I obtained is 5890.28 angstrom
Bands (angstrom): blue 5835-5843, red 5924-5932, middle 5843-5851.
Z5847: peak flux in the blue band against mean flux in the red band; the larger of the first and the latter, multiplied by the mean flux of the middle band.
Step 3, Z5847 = 983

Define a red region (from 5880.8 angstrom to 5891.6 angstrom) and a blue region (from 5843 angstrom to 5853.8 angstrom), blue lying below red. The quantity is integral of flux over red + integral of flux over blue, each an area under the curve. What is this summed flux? 600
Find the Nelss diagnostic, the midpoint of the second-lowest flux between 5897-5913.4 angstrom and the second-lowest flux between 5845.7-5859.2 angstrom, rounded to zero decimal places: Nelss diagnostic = 25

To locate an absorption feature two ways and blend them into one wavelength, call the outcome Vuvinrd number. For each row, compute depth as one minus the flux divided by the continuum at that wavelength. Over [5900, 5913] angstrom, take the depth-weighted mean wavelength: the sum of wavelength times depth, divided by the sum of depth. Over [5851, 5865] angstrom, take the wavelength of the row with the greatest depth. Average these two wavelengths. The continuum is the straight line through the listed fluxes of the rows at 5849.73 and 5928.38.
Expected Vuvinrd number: 5881.8 angstrom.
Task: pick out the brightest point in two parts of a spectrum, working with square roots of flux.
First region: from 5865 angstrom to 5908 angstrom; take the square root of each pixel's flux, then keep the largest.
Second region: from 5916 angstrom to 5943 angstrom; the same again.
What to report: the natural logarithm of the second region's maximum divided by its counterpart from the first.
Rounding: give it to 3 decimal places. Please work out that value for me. 0.064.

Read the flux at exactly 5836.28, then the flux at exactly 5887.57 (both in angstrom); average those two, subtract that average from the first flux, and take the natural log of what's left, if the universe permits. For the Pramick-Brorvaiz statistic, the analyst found 1.0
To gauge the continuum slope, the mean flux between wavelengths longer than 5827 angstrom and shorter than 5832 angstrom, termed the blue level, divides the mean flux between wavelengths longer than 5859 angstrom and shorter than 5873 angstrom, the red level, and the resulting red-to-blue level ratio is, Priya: 0.89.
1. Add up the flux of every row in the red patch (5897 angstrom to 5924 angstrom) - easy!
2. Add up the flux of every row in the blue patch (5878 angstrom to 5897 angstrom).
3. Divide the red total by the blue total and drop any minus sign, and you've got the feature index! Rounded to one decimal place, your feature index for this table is 1.6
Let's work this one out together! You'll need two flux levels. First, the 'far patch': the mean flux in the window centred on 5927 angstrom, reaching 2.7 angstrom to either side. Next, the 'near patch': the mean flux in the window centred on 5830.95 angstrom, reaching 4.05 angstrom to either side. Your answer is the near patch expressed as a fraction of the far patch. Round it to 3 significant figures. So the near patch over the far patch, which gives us 1.06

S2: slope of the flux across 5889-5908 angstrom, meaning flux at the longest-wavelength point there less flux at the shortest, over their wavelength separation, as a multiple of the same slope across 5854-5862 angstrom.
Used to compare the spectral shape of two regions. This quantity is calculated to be -0.5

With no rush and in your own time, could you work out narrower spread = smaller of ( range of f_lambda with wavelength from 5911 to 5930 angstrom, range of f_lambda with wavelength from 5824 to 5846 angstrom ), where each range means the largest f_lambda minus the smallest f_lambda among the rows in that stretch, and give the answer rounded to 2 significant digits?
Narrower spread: 6.4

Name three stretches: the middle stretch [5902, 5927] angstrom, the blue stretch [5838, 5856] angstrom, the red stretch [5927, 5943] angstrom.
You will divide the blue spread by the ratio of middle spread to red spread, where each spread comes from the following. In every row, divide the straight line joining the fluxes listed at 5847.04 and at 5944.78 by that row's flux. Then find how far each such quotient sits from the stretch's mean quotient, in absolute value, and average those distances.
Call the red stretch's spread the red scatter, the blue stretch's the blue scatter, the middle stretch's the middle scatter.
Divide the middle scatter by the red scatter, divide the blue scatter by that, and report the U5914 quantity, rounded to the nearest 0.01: 0.22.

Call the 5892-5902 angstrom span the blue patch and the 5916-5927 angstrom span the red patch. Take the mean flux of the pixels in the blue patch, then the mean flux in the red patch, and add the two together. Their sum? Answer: 52.4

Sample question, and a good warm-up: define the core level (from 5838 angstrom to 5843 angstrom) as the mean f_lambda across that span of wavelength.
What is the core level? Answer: 29.8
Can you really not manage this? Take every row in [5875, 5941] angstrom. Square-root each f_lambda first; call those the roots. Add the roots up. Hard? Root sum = 123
